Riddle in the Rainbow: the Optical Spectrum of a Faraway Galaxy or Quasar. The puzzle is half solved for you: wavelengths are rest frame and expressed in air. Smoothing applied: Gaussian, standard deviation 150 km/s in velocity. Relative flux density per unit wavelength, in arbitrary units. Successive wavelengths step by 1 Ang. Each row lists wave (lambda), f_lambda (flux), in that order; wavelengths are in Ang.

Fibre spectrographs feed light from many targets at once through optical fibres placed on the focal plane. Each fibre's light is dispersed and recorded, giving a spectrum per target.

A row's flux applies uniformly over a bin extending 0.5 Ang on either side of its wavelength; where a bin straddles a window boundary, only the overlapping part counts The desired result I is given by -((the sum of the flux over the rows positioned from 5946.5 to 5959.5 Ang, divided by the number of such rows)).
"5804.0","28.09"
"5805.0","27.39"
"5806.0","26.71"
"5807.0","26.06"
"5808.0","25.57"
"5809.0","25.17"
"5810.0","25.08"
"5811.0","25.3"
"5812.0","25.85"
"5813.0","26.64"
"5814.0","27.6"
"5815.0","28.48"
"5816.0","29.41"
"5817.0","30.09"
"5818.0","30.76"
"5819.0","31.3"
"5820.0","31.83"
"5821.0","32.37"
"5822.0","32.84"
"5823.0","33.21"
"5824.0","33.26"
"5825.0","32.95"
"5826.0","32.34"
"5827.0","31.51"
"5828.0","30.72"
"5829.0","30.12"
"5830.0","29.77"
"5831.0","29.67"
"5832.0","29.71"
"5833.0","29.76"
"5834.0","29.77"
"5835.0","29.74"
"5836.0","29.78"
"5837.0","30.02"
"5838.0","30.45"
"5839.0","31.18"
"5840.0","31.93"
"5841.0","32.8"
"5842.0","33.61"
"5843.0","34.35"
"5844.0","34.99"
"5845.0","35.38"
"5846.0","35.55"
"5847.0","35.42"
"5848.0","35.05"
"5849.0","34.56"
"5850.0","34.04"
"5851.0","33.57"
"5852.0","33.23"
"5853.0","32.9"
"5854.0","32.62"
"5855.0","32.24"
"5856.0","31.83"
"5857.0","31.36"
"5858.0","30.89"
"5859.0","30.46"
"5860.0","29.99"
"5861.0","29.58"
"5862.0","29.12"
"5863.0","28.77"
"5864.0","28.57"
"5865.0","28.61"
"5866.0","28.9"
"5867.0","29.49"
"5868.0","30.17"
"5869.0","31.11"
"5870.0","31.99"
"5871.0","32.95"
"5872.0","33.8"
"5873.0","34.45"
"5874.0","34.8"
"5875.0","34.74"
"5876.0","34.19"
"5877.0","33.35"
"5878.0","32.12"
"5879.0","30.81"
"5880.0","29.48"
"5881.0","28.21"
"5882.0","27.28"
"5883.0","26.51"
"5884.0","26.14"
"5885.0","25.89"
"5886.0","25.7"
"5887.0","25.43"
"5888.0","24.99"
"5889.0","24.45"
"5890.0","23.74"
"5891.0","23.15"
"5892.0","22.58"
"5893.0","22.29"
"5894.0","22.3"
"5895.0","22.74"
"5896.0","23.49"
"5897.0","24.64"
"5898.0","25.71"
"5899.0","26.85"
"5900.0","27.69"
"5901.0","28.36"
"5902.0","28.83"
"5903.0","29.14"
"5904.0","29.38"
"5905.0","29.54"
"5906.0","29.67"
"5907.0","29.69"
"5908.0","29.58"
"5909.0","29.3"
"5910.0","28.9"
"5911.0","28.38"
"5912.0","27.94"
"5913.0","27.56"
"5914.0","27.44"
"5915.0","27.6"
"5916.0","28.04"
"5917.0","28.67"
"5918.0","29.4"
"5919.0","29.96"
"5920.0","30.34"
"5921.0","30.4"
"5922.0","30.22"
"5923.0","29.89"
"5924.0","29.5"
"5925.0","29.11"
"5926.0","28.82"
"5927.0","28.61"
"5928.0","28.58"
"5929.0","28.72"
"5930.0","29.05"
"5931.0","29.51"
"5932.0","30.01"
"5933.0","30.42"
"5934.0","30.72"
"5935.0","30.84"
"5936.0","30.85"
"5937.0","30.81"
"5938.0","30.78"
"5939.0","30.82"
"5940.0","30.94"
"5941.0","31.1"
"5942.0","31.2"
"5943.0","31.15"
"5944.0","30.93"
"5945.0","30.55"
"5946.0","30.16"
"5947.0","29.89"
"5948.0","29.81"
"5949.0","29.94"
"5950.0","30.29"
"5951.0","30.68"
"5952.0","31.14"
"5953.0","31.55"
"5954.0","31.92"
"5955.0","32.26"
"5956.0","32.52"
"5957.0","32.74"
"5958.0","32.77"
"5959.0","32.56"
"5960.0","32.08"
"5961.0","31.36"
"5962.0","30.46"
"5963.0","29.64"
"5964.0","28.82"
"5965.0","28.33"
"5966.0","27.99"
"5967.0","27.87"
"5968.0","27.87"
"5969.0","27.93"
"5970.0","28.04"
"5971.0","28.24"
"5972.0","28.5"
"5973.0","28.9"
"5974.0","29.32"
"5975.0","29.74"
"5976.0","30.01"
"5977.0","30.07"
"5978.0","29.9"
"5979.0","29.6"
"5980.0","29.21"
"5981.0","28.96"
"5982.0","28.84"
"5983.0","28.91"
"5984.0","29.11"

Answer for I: -31.4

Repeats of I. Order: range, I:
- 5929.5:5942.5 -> -30.5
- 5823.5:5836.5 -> -30.7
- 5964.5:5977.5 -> -28.7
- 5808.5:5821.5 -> -28.5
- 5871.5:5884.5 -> -31.2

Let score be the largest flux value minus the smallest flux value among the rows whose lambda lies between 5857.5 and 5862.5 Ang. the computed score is 1.77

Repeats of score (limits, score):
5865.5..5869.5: 2.21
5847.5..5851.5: 1.48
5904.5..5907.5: 0.15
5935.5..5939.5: 0.07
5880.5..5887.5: 2.78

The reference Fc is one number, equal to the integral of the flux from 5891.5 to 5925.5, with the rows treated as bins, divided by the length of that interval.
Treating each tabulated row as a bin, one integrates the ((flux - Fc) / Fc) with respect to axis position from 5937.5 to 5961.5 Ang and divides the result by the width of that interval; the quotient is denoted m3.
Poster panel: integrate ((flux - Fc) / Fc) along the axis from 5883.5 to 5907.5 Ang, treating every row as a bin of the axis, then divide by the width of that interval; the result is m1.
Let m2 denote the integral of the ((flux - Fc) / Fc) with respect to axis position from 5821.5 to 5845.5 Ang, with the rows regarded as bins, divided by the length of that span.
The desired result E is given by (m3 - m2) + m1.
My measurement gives -0.08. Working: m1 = -0.07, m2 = 0.14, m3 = 0.123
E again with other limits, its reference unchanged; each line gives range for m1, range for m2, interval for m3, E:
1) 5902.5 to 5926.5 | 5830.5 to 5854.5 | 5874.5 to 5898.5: -0.16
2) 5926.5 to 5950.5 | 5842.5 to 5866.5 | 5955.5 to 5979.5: 0.00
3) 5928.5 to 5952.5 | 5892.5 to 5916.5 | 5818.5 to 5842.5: 0.24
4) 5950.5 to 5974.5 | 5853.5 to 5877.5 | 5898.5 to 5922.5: -0.01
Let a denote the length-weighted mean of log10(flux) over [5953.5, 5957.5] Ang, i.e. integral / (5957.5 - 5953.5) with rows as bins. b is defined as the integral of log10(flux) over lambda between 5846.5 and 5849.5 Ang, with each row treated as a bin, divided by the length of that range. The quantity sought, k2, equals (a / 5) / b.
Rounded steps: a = 1.510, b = 1.54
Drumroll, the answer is 0.196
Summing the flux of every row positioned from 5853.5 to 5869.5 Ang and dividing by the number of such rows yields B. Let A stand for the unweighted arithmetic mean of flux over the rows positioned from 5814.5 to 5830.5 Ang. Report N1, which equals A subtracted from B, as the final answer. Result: -1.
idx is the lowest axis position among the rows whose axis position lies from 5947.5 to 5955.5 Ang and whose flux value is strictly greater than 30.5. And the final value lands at 5951.0 Ang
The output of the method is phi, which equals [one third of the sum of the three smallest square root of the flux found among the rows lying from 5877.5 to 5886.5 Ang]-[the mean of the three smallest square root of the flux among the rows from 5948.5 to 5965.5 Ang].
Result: -0.29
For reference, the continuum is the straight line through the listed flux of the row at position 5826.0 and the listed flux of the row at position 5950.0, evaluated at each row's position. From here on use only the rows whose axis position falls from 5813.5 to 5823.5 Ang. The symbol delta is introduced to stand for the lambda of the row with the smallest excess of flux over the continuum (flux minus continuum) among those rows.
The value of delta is 5814.0 Ang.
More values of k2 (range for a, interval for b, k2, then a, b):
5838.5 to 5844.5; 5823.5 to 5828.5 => 0.202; 1.520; 1.51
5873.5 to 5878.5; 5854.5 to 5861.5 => 0.205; 1.529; 1.49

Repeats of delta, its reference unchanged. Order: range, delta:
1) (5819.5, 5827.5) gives 5827.0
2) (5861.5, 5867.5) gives 5864.0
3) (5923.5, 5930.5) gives 5928.0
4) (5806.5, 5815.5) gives 5810.0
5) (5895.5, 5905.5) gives 5896.0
